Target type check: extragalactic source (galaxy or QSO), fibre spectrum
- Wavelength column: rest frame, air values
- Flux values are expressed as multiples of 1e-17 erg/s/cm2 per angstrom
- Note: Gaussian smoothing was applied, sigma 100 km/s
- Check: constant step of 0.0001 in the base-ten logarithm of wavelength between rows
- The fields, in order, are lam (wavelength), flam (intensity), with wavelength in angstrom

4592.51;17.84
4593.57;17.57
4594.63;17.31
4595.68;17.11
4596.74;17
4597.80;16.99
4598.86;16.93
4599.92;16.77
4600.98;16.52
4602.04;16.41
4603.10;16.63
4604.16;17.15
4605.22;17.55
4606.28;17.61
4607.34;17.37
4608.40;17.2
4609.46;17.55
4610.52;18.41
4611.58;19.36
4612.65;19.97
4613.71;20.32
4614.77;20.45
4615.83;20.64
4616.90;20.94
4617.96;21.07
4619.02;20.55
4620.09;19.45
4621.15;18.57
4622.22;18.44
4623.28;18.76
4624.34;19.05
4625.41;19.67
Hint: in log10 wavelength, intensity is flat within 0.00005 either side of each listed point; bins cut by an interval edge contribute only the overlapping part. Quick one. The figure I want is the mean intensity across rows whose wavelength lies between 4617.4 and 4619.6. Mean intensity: 21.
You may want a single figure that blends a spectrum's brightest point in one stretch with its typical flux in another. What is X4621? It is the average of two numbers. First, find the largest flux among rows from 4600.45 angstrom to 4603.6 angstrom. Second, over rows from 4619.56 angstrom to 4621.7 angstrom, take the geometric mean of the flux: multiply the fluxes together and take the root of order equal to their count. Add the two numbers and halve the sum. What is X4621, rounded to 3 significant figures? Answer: 17.8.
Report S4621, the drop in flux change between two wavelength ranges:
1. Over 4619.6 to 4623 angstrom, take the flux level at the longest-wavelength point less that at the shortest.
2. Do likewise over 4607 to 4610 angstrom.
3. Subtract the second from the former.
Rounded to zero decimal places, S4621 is -1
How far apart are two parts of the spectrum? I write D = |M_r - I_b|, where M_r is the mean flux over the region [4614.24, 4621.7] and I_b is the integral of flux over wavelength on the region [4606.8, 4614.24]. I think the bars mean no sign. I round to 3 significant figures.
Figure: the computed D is 118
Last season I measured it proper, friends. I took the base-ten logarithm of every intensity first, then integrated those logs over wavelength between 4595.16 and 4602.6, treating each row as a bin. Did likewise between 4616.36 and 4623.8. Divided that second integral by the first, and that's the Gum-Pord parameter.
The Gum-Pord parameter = 1.06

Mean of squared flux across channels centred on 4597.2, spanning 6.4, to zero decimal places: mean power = 290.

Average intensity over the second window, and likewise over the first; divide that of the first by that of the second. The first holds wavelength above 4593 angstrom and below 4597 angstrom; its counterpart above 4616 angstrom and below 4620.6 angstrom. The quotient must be 0.84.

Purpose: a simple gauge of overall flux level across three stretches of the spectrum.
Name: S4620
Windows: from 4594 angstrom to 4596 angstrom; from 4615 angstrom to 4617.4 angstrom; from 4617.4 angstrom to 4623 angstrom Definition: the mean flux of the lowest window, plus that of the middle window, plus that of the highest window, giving 57.6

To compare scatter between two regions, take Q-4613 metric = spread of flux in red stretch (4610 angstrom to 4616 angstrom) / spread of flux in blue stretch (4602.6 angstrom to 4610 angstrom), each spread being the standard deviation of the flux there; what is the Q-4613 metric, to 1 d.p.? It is 2.4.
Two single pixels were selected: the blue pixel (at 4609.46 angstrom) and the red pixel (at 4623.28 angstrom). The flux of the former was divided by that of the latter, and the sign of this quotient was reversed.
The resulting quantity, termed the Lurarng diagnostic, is -0.94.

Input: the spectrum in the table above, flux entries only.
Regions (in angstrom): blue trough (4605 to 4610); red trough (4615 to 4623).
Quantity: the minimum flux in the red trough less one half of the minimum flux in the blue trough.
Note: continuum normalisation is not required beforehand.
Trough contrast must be 9.8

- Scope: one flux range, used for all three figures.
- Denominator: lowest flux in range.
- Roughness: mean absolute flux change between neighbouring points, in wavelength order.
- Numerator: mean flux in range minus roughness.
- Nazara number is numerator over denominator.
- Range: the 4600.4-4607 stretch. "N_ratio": 1.019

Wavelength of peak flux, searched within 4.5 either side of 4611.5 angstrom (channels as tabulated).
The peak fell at 4615.83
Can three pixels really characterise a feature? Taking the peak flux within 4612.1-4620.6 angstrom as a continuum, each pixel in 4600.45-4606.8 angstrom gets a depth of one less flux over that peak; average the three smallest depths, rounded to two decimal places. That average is 0.17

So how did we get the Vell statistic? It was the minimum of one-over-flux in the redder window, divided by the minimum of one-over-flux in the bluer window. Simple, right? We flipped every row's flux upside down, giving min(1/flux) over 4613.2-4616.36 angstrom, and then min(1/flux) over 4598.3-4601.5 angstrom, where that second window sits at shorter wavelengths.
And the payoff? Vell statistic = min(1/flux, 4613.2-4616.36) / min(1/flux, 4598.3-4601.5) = 0.820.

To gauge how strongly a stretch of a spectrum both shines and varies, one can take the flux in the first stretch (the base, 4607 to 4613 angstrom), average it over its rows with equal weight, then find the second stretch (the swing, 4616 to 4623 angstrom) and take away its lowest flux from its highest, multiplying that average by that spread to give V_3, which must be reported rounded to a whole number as 48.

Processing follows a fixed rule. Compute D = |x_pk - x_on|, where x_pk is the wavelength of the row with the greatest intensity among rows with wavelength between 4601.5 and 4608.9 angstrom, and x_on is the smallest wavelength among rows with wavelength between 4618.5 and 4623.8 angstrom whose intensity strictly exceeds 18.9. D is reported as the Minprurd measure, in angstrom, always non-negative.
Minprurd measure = 12.7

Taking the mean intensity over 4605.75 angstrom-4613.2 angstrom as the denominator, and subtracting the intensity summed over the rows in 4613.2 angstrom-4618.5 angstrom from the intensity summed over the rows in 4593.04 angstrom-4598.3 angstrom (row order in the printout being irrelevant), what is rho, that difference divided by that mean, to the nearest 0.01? -0.96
